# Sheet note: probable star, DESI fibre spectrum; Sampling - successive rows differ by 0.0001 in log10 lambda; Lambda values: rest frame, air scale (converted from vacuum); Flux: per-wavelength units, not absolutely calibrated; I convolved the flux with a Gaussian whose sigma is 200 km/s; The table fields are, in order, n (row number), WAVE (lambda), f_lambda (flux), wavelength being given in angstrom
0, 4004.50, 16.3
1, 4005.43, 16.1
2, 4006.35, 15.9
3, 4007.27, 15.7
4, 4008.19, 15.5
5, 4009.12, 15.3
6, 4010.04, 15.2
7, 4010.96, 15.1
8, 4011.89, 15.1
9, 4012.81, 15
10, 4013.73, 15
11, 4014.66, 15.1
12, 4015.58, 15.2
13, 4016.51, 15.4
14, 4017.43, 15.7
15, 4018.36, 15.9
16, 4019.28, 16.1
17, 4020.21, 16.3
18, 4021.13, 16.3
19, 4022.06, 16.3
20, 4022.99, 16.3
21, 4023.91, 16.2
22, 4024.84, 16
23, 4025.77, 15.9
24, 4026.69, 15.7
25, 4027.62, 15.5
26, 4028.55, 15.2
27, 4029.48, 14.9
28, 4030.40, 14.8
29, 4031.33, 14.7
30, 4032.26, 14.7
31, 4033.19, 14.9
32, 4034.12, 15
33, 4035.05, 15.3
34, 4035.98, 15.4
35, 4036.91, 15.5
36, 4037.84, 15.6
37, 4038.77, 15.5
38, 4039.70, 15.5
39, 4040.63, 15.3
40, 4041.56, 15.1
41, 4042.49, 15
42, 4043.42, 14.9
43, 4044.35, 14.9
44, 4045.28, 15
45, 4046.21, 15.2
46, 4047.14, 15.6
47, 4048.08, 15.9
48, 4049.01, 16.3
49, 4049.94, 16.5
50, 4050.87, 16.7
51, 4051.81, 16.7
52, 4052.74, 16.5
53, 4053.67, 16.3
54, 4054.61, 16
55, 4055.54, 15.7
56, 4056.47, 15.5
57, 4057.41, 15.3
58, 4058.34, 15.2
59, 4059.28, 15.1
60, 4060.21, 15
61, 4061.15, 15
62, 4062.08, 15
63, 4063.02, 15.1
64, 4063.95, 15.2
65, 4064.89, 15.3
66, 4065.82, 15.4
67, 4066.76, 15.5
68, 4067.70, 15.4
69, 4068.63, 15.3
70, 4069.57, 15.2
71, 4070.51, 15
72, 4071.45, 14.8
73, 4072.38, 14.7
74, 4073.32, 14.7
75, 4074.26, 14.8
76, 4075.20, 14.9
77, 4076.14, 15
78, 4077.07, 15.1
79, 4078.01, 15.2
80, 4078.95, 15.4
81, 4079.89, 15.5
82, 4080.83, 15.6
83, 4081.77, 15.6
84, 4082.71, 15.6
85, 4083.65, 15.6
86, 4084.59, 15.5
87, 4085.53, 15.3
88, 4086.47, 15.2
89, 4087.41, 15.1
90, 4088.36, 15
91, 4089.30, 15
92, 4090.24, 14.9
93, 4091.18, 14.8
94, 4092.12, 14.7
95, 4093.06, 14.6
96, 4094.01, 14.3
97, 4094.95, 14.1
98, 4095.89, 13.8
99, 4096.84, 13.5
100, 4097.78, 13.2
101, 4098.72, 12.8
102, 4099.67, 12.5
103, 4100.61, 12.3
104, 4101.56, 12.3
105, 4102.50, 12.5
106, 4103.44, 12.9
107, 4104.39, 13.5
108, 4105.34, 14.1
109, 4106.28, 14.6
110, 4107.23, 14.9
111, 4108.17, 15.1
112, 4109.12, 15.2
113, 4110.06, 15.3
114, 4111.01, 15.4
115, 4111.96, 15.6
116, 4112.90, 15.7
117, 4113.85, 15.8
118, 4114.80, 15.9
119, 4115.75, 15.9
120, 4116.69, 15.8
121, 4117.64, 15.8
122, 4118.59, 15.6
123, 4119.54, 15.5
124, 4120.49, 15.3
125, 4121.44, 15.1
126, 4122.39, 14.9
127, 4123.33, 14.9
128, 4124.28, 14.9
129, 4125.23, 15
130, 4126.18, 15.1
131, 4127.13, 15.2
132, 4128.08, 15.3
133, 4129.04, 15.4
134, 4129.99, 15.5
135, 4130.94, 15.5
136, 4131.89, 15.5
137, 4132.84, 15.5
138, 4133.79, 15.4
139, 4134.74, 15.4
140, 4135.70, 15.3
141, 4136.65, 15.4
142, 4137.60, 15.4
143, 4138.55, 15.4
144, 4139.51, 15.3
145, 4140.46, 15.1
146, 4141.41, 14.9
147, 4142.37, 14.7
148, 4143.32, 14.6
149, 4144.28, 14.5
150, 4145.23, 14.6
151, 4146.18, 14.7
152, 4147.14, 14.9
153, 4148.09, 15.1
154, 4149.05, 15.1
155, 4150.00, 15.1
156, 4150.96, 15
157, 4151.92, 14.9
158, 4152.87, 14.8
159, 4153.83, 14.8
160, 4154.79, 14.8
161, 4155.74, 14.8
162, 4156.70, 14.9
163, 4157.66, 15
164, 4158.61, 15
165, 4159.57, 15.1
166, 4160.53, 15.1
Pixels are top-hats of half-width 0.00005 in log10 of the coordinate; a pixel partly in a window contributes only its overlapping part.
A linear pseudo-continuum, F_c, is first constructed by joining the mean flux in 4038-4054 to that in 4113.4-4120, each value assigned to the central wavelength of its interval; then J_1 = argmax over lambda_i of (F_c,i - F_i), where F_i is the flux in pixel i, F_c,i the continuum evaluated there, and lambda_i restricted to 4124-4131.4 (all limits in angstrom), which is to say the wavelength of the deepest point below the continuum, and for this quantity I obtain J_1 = 4124.28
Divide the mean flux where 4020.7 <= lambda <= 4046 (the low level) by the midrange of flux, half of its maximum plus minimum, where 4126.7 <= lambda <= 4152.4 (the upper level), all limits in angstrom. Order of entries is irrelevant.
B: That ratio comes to 1.03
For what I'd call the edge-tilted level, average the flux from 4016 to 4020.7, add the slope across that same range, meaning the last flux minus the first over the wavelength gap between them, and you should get 16.1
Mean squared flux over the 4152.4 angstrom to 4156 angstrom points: 219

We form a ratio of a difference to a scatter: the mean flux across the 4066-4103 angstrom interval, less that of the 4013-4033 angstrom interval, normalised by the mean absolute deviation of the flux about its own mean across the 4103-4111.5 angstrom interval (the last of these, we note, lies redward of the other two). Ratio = -1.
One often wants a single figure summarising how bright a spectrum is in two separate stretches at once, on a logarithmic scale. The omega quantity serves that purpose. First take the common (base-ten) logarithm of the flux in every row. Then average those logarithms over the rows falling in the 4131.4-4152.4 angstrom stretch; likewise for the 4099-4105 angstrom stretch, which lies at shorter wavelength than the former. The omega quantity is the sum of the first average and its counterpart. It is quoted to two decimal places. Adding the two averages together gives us 2.28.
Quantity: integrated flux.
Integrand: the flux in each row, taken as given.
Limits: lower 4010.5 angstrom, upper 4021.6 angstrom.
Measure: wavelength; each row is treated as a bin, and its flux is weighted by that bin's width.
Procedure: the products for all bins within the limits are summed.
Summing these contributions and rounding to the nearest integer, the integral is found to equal 172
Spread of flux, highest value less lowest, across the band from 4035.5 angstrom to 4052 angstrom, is 1.8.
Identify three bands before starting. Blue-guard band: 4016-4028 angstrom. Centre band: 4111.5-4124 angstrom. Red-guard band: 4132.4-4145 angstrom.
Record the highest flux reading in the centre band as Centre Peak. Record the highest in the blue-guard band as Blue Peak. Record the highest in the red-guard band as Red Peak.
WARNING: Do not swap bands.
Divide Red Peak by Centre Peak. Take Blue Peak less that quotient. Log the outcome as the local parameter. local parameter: 15.3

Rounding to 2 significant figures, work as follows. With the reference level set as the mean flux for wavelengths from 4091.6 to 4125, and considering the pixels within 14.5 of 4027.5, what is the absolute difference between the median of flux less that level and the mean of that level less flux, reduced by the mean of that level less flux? 2.9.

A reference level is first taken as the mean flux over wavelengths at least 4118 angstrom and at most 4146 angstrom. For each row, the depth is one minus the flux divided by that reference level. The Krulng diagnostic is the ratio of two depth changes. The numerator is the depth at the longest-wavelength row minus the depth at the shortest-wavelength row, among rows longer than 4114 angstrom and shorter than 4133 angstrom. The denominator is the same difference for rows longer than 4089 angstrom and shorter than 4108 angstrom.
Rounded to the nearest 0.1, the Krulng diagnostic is 4.0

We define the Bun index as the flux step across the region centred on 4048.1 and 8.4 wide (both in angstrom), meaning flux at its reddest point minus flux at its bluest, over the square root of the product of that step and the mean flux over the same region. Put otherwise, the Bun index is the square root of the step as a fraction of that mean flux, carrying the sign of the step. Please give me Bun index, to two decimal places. 0.34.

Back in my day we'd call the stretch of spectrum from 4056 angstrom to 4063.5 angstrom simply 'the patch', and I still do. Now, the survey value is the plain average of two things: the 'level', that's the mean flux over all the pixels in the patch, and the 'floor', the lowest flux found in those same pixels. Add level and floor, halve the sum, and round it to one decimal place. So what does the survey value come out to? 15.1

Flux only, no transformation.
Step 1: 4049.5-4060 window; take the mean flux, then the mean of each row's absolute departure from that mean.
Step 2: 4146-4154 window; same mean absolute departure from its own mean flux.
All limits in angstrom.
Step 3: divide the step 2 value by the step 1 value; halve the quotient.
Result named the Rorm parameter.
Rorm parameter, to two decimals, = 0.12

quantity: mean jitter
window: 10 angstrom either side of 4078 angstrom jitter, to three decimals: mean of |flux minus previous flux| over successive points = 0.100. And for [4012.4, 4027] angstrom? 0.127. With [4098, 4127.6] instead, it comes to 0.180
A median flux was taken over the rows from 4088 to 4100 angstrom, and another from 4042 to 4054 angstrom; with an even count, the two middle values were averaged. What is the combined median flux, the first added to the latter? 30.2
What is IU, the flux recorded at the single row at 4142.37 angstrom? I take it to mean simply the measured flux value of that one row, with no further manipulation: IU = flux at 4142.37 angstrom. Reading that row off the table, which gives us 14.7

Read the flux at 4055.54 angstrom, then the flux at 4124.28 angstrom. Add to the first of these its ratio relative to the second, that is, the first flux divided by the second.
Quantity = 16.8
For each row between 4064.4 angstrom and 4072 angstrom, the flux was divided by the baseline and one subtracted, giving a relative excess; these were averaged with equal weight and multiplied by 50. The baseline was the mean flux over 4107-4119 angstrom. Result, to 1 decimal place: -1.0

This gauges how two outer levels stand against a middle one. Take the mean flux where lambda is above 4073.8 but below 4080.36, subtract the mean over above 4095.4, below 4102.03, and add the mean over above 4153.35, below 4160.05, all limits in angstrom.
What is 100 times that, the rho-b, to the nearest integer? 1713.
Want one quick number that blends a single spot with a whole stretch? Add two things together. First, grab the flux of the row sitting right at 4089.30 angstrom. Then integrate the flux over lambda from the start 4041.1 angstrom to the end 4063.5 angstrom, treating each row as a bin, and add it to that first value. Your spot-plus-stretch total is 364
